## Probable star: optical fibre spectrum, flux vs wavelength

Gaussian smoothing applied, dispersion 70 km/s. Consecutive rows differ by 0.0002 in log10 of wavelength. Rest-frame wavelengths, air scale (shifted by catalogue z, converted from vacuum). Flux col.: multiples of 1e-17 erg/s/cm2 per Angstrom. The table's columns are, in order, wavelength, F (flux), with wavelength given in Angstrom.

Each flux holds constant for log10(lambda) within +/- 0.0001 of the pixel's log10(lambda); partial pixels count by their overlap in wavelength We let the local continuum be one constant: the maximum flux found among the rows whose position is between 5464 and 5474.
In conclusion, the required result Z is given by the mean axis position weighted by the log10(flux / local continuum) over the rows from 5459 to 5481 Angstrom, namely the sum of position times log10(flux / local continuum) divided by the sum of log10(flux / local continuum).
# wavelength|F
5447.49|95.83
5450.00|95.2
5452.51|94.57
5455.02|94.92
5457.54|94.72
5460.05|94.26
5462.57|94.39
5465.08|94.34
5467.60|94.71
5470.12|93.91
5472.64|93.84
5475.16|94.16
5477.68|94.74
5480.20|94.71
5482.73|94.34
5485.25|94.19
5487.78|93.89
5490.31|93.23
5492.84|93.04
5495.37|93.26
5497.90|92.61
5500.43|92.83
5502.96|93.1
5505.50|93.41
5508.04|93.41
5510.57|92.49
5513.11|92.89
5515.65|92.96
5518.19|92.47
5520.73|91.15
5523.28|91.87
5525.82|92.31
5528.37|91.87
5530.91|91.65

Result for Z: 5468.9 Angstrom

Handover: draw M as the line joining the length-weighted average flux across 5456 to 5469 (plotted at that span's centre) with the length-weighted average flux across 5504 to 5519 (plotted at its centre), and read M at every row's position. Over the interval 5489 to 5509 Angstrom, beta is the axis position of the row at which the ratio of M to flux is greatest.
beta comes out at 5497.90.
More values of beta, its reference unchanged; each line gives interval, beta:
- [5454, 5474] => 5470.12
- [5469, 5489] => 5470.12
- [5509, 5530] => 5520.73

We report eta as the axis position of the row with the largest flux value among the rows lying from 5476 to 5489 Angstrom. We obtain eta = 5477.68 Angstrom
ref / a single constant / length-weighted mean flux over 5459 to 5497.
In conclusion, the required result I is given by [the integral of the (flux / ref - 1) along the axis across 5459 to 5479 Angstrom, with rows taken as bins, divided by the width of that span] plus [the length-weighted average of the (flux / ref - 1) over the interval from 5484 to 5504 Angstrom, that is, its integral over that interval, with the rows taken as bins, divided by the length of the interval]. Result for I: -0.006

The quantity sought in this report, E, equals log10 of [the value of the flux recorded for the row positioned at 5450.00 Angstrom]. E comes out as 1.98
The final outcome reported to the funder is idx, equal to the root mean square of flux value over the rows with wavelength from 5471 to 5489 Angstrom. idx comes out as 94.3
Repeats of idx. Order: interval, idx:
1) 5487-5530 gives 92.8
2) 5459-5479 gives 94.3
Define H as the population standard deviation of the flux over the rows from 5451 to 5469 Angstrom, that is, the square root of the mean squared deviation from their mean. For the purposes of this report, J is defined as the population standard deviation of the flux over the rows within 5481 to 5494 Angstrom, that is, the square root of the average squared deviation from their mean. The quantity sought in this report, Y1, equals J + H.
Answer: 0.74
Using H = 0.22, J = 0.52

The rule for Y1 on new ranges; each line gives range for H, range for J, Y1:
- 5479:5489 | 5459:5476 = 0.57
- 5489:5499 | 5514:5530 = 0.83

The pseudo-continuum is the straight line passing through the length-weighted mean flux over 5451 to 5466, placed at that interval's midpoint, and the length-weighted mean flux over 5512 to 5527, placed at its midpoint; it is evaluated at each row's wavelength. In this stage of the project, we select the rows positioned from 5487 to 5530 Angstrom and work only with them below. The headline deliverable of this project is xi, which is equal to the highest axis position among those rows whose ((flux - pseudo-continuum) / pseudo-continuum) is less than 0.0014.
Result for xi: 5528.37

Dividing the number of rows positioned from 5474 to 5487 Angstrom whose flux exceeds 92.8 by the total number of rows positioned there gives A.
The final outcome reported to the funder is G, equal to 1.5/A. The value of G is 1.50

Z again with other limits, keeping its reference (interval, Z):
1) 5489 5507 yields 5497.9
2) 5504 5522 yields 5514.6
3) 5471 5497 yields 5487.8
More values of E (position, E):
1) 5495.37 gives 1.97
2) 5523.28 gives 1.96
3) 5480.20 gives 1.98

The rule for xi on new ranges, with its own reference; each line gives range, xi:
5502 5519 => 5510.57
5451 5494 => 5492.84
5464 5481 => 5472.64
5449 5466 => 5465.08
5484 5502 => 5500.43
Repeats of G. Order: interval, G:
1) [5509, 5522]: 3.75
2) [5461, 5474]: 1.50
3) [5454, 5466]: 1.50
